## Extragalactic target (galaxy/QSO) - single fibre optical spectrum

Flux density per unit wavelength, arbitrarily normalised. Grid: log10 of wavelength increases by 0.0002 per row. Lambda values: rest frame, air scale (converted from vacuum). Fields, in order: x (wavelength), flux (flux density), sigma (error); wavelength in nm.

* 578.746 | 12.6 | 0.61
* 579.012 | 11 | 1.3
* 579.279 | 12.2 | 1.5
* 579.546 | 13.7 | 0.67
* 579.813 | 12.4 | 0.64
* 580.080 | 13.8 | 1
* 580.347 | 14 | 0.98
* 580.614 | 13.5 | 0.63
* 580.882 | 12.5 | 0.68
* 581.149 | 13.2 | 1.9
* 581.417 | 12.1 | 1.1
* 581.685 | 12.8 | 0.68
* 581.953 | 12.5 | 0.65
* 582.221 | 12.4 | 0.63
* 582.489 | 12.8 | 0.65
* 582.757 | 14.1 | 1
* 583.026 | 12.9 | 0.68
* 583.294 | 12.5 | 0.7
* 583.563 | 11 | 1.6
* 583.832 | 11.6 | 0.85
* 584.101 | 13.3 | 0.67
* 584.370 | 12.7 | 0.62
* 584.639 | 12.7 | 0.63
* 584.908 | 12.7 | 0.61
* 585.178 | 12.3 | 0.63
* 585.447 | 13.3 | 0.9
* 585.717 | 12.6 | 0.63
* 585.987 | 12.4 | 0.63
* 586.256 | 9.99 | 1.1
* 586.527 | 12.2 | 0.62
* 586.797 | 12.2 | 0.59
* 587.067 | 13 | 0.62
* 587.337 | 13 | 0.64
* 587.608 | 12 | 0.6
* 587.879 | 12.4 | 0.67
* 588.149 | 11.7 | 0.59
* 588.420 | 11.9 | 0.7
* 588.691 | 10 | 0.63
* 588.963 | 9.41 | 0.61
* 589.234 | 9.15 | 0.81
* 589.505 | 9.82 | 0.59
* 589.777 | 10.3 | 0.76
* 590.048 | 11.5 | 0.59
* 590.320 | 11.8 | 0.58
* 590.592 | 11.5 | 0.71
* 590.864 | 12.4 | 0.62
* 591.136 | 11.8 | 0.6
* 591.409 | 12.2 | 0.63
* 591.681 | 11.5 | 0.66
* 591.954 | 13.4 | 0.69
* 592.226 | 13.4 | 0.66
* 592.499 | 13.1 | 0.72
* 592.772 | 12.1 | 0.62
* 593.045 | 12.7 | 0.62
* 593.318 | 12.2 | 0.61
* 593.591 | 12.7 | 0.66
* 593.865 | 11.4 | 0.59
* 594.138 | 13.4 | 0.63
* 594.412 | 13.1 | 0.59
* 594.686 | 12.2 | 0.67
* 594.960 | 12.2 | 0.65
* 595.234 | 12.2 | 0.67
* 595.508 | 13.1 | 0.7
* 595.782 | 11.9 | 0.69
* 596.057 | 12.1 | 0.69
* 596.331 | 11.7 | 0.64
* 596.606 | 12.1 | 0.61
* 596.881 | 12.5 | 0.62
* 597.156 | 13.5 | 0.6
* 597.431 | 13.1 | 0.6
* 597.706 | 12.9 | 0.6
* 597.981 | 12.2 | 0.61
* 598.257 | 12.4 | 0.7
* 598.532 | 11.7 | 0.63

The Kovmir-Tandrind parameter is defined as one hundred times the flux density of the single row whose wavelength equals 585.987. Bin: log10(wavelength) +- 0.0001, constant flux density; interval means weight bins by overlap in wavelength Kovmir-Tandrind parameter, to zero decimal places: 1240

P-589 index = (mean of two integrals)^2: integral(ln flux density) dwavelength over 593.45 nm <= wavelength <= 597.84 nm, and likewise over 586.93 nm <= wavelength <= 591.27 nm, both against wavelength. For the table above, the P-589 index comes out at 116.7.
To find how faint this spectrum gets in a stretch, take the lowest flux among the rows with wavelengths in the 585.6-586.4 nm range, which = 9.99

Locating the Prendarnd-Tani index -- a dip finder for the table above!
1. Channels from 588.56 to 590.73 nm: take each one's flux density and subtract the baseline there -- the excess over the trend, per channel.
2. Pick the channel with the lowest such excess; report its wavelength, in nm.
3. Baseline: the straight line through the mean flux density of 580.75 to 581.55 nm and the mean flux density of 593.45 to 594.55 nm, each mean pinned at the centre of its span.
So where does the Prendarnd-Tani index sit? 589.234 nm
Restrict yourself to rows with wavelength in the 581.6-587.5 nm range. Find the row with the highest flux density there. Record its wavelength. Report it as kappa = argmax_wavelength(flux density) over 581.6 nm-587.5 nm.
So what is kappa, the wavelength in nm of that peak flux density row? 582.757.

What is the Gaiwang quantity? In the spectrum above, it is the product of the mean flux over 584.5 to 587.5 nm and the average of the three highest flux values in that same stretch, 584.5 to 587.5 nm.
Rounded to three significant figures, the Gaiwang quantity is 162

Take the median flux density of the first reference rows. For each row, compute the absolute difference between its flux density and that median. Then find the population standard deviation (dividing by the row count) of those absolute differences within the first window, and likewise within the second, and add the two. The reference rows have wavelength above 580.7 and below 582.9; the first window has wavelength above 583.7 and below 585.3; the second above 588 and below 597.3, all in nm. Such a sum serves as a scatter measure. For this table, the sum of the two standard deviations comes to 1.2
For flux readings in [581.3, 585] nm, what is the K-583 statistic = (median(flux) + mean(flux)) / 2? 12.6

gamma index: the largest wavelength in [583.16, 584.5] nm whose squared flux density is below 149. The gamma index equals 583.832 nm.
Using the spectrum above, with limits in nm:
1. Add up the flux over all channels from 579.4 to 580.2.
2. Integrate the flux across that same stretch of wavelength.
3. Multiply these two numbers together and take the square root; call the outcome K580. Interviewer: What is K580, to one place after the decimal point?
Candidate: 20.6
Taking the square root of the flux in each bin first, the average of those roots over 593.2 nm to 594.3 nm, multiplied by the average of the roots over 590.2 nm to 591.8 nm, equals 12.1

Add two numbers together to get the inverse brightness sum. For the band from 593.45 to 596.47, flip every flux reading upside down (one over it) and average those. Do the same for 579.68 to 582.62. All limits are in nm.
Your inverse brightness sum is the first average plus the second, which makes 0.159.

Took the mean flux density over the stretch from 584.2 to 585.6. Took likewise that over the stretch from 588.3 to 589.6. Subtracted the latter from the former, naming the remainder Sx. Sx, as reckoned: 2.7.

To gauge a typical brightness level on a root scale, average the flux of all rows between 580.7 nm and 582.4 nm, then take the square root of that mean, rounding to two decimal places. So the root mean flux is 3.55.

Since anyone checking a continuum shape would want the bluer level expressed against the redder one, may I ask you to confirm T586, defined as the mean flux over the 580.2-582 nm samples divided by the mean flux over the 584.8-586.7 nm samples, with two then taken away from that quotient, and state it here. -0.94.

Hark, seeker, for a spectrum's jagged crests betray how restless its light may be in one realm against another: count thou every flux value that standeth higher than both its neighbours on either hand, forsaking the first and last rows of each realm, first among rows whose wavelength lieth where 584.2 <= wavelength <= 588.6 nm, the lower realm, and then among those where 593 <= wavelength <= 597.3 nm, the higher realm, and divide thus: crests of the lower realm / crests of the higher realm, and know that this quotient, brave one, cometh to 0.50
